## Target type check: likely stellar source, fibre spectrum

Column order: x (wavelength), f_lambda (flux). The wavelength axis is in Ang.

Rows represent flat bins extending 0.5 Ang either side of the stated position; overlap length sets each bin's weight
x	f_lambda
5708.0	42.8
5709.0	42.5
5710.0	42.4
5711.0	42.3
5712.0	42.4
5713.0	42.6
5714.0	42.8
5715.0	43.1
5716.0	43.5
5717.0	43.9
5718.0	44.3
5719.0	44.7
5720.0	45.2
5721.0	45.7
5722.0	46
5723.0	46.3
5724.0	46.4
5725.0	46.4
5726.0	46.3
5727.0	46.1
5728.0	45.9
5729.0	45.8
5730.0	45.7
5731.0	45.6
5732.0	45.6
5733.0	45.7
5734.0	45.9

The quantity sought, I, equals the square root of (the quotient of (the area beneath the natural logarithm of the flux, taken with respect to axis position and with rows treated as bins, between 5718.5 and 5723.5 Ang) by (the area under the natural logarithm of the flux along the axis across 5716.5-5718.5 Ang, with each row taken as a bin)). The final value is 1.6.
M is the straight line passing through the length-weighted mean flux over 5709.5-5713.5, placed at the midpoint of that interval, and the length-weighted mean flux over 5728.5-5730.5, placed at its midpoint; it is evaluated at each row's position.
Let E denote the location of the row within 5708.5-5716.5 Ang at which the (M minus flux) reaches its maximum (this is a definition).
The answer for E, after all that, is 5712.0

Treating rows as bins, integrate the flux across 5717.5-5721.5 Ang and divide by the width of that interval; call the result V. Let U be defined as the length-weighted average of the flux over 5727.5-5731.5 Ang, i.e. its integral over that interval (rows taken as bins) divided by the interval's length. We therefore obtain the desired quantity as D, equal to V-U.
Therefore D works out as -0.8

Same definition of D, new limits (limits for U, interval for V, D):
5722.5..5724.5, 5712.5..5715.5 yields -3.5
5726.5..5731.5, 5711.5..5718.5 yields -2.6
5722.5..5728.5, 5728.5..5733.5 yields -0.6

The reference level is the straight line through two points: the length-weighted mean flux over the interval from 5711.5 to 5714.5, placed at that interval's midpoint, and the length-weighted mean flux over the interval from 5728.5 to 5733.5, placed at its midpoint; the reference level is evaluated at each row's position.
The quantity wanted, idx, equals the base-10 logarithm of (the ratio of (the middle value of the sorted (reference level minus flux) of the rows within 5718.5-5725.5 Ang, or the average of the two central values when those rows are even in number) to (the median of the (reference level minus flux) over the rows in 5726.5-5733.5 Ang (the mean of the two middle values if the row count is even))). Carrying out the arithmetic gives 0.96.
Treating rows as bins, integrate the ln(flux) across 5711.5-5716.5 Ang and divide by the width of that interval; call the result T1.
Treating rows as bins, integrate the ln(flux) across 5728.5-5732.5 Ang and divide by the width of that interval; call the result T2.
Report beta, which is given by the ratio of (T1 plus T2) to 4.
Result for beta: 1.89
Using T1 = 3.758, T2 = 3.82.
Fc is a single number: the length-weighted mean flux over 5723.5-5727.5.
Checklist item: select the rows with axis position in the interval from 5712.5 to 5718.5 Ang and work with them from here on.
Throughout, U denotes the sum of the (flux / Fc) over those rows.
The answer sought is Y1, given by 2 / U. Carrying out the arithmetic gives 0.356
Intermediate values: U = 5.6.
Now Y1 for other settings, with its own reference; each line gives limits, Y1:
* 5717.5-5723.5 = 0.340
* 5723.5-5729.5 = 0.334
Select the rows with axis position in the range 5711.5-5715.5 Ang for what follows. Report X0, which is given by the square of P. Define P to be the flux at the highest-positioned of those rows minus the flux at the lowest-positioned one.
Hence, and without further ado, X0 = 0.5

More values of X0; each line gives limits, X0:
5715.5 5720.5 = 2.9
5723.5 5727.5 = 0.1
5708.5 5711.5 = 0.0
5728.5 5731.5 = 0.0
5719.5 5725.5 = 1.4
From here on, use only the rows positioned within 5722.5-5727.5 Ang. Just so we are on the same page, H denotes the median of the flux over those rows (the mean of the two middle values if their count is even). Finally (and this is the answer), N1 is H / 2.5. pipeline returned 18.5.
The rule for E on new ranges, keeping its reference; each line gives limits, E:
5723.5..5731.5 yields 5731.0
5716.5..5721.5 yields 5717.0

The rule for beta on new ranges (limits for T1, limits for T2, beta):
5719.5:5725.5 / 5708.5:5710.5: 1.89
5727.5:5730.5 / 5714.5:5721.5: 1.90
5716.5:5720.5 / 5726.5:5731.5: 1.91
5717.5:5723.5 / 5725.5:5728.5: 1.91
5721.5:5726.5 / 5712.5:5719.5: 1.90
